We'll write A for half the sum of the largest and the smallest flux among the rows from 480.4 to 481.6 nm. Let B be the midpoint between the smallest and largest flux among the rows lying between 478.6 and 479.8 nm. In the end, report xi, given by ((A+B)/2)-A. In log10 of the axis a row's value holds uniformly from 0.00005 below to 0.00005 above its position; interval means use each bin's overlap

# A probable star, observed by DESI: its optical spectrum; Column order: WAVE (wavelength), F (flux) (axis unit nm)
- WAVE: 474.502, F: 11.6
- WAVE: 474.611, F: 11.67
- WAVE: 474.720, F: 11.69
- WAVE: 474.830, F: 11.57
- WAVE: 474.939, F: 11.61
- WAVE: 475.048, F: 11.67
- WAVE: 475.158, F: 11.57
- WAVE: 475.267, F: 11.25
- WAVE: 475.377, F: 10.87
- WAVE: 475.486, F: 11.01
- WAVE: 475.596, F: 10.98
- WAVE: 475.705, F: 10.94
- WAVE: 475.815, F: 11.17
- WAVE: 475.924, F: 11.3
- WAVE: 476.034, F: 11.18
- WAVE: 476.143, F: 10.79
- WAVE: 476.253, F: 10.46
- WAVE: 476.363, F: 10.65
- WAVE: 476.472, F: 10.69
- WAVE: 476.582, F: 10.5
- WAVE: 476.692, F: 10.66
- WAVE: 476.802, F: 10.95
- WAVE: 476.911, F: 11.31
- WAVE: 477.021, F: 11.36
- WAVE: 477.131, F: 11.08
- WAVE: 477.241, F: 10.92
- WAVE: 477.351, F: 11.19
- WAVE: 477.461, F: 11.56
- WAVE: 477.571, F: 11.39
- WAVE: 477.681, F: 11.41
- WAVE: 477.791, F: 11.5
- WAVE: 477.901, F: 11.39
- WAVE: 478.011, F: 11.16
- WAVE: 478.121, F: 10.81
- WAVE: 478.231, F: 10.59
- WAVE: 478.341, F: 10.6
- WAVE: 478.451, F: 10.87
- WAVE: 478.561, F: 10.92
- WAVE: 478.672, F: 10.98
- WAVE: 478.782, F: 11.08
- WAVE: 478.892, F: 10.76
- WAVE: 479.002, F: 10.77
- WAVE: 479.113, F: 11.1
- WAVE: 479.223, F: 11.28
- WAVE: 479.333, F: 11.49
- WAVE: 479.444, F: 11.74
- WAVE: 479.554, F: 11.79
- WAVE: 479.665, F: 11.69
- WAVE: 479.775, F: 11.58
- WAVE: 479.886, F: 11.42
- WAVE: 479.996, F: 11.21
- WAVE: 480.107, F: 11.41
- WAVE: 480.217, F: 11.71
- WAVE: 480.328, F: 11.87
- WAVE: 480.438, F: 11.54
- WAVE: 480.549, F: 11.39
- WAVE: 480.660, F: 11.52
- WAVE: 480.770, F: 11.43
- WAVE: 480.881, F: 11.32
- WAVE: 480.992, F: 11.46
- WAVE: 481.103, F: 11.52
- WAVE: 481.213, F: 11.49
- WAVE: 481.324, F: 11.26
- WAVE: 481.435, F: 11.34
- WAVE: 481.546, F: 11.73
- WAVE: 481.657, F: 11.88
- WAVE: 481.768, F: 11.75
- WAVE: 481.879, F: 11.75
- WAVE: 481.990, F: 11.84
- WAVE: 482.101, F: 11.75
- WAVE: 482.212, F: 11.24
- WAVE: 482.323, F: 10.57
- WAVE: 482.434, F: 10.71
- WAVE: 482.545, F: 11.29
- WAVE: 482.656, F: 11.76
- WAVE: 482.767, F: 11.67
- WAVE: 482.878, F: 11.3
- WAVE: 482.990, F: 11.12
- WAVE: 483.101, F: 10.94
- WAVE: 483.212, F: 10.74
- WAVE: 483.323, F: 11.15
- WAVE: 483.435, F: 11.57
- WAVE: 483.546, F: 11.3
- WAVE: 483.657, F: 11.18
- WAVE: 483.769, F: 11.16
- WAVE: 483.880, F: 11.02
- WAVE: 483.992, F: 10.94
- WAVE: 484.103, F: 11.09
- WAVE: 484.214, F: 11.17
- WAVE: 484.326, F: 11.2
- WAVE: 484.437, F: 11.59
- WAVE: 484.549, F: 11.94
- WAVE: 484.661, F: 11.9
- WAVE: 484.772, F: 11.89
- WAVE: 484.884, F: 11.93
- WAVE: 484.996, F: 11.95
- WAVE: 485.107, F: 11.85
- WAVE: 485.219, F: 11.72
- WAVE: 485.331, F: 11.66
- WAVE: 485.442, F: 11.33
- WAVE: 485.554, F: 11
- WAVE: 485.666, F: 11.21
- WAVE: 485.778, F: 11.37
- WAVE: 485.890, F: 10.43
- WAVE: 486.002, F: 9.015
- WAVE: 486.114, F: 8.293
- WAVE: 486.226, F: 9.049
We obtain -0.11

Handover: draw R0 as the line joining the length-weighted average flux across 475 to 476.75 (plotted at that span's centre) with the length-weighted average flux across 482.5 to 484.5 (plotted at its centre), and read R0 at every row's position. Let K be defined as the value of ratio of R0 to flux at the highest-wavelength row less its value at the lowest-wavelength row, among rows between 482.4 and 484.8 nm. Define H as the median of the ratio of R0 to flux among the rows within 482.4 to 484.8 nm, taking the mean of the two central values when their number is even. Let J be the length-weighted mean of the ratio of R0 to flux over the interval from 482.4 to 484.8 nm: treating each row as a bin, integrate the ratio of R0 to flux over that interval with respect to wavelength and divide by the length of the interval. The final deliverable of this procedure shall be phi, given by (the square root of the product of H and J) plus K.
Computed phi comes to 0.90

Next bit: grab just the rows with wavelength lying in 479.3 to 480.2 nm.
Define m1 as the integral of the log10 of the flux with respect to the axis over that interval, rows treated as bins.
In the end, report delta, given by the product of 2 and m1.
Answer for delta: 1.9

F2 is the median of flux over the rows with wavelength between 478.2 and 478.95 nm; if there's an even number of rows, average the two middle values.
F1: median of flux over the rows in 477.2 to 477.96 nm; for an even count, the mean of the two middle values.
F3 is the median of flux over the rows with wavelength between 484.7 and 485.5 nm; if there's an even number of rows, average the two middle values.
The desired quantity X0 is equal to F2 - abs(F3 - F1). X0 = 10.4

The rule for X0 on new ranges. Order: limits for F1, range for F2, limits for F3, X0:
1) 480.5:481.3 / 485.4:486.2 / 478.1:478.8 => 10.4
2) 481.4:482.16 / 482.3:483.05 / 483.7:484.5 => 10.7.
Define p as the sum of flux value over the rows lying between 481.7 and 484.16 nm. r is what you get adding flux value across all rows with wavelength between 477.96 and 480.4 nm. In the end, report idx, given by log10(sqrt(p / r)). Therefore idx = 0.001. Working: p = 248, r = 247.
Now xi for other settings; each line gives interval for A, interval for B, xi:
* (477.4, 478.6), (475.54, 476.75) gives -0.10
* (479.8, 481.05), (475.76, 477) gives -0.33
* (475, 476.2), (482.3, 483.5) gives -0.03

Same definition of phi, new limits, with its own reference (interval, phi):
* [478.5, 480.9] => 0.95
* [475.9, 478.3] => 1.07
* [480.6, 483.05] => 1.02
